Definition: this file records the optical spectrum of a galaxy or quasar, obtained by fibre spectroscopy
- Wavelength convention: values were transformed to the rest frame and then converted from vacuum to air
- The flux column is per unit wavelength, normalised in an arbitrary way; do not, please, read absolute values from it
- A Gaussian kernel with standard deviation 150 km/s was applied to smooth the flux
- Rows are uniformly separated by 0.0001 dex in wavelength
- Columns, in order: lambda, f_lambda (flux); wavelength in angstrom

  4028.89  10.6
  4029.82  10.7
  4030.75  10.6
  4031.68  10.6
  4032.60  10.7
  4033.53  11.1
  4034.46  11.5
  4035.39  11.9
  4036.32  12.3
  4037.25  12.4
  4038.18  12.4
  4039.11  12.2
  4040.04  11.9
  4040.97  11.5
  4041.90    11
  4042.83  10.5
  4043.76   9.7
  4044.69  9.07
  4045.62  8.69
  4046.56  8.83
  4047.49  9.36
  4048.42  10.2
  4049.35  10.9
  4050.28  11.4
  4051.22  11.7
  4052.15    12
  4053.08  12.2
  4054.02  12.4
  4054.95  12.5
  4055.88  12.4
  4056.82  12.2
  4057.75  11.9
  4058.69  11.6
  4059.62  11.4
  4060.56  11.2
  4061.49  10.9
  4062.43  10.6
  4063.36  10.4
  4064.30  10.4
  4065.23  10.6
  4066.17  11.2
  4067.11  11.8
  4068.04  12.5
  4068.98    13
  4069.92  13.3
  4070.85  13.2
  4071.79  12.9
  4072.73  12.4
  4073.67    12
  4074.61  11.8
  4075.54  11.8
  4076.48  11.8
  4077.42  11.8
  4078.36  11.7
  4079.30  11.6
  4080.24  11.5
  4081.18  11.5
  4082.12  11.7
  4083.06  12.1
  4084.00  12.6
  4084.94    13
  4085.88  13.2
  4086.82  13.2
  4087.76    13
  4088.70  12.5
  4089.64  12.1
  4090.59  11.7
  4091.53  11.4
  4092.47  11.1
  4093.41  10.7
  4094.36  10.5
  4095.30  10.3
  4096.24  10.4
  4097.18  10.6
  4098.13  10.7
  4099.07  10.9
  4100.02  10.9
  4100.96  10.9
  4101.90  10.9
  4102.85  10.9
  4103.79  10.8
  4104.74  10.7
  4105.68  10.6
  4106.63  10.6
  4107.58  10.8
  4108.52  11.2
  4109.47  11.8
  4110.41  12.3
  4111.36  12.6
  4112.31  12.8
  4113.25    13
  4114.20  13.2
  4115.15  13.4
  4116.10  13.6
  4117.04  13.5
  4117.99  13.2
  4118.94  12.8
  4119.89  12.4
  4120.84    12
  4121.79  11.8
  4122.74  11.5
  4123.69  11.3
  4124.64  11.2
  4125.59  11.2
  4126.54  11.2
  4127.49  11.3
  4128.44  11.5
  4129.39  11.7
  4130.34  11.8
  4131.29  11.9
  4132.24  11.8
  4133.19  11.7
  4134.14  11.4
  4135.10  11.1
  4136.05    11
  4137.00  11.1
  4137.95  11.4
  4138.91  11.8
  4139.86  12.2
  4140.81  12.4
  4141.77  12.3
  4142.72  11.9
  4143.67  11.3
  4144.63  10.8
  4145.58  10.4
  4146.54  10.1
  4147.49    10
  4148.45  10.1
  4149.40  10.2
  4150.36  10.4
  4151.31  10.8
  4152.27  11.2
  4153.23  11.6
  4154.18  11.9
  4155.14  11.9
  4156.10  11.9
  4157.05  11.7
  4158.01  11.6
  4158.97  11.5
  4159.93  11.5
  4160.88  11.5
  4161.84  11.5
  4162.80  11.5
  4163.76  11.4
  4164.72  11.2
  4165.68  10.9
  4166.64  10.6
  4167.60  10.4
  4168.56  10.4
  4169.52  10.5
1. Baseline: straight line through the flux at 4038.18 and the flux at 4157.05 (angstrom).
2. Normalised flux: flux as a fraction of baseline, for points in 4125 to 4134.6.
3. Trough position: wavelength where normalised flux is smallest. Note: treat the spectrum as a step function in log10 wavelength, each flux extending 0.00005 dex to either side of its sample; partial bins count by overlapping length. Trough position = 4125.59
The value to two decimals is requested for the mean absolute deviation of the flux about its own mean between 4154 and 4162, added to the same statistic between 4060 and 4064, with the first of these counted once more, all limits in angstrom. 0.60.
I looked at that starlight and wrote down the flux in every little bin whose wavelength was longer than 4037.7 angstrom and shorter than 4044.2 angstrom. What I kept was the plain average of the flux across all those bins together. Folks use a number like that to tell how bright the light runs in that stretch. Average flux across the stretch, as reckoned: 11.3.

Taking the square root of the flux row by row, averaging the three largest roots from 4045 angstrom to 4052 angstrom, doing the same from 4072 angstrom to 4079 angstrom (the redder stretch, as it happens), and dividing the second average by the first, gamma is 1.03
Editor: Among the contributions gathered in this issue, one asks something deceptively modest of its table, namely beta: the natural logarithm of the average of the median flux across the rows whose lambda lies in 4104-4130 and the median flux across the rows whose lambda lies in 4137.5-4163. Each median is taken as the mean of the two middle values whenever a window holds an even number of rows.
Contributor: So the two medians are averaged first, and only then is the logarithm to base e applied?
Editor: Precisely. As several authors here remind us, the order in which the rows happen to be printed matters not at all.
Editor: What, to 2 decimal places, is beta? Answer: 2.46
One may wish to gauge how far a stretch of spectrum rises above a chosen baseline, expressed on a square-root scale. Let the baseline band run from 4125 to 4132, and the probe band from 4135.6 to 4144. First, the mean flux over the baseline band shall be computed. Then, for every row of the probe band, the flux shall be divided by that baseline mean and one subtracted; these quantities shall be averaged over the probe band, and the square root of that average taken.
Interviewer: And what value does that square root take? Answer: 0.13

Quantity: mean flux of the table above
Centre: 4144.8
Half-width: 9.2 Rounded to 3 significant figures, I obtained 11.1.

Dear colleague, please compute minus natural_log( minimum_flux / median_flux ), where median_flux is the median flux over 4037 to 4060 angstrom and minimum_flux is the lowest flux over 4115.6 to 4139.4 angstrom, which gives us 0.05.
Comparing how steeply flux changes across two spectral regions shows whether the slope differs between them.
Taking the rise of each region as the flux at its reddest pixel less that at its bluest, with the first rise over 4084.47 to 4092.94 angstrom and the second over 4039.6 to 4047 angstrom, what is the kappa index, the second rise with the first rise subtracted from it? -1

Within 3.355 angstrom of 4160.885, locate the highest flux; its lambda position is 4158.01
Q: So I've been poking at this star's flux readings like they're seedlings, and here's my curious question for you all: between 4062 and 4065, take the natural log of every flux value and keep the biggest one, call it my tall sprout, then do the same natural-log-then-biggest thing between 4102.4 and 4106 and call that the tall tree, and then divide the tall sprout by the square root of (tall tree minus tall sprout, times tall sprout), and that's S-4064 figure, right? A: 9.2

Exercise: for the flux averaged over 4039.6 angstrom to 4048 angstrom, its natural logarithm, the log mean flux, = 2.31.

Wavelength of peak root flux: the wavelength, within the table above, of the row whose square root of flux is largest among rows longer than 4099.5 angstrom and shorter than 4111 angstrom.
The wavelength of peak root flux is 4110.41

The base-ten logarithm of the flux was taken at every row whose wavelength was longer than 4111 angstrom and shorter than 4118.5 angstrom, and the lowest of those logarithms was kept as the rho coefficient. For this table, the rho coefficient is 1.10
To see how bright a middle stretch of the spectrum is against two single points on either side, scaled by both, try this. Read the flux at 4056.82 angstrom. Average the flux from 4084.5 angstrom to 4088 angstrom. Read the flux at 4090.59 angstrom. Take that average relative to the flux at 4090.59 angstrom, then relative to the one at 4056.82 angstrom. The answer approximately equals 0.092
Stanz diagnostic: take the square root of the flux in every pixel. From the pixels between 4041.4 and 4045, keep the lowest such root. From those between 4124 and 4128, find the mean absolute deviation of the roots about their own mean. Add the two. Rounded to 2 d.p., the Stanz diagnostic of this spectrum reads 3.02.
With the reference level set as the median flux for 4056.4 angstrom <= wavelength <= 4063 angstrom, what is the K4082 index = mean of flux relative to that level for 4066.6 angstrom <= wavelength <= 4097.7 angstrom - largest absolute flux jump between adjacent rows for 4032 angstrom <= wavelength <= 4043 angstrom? 0.55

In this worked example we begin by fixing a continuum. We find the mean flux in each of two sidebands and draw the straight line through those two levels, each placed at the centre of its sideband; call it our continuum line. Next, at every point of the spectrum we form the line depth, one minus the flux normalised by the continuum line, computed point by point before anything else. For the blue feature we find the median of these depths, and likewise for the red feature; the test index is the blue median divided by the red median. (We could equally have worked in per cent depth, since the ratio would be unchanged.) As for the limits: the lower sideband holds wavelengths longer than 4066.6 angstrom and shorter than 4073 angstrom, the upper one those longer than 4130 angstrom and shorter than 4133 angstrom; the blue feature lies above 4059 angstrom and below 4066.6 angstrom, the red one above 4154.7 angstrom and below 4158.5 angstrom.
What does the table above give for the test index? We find -6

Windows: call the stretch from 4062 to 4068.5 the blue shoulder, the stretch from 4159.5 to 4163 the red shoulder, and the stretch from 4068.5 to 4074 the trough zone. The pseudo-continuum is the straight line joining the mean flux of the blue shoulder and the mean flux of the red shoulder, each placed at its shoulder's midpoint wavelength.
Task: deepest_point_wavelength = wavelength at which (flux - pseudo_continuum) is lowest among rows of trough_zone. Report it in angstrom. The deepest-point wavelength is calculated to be 4073.67 angstrom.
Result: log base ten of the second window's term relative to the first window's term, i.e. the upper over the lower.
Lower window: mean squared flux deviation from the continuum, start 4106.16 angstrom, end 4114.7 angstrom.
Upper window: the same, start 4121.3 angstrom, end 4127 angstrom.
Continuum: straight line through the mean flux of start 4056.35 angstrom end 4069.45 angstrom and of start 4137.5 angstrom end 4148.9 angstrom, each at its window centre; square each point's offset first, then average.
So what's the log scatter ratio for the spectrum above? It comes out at -1.4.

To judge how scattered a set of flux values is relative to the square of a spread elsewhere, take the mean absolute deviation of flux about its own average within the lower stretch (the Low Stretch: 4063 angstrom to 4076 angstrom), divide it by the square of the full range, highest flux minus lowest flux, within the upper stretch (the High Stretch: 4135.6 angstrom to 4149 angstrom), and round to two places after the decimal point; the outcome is 0.14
